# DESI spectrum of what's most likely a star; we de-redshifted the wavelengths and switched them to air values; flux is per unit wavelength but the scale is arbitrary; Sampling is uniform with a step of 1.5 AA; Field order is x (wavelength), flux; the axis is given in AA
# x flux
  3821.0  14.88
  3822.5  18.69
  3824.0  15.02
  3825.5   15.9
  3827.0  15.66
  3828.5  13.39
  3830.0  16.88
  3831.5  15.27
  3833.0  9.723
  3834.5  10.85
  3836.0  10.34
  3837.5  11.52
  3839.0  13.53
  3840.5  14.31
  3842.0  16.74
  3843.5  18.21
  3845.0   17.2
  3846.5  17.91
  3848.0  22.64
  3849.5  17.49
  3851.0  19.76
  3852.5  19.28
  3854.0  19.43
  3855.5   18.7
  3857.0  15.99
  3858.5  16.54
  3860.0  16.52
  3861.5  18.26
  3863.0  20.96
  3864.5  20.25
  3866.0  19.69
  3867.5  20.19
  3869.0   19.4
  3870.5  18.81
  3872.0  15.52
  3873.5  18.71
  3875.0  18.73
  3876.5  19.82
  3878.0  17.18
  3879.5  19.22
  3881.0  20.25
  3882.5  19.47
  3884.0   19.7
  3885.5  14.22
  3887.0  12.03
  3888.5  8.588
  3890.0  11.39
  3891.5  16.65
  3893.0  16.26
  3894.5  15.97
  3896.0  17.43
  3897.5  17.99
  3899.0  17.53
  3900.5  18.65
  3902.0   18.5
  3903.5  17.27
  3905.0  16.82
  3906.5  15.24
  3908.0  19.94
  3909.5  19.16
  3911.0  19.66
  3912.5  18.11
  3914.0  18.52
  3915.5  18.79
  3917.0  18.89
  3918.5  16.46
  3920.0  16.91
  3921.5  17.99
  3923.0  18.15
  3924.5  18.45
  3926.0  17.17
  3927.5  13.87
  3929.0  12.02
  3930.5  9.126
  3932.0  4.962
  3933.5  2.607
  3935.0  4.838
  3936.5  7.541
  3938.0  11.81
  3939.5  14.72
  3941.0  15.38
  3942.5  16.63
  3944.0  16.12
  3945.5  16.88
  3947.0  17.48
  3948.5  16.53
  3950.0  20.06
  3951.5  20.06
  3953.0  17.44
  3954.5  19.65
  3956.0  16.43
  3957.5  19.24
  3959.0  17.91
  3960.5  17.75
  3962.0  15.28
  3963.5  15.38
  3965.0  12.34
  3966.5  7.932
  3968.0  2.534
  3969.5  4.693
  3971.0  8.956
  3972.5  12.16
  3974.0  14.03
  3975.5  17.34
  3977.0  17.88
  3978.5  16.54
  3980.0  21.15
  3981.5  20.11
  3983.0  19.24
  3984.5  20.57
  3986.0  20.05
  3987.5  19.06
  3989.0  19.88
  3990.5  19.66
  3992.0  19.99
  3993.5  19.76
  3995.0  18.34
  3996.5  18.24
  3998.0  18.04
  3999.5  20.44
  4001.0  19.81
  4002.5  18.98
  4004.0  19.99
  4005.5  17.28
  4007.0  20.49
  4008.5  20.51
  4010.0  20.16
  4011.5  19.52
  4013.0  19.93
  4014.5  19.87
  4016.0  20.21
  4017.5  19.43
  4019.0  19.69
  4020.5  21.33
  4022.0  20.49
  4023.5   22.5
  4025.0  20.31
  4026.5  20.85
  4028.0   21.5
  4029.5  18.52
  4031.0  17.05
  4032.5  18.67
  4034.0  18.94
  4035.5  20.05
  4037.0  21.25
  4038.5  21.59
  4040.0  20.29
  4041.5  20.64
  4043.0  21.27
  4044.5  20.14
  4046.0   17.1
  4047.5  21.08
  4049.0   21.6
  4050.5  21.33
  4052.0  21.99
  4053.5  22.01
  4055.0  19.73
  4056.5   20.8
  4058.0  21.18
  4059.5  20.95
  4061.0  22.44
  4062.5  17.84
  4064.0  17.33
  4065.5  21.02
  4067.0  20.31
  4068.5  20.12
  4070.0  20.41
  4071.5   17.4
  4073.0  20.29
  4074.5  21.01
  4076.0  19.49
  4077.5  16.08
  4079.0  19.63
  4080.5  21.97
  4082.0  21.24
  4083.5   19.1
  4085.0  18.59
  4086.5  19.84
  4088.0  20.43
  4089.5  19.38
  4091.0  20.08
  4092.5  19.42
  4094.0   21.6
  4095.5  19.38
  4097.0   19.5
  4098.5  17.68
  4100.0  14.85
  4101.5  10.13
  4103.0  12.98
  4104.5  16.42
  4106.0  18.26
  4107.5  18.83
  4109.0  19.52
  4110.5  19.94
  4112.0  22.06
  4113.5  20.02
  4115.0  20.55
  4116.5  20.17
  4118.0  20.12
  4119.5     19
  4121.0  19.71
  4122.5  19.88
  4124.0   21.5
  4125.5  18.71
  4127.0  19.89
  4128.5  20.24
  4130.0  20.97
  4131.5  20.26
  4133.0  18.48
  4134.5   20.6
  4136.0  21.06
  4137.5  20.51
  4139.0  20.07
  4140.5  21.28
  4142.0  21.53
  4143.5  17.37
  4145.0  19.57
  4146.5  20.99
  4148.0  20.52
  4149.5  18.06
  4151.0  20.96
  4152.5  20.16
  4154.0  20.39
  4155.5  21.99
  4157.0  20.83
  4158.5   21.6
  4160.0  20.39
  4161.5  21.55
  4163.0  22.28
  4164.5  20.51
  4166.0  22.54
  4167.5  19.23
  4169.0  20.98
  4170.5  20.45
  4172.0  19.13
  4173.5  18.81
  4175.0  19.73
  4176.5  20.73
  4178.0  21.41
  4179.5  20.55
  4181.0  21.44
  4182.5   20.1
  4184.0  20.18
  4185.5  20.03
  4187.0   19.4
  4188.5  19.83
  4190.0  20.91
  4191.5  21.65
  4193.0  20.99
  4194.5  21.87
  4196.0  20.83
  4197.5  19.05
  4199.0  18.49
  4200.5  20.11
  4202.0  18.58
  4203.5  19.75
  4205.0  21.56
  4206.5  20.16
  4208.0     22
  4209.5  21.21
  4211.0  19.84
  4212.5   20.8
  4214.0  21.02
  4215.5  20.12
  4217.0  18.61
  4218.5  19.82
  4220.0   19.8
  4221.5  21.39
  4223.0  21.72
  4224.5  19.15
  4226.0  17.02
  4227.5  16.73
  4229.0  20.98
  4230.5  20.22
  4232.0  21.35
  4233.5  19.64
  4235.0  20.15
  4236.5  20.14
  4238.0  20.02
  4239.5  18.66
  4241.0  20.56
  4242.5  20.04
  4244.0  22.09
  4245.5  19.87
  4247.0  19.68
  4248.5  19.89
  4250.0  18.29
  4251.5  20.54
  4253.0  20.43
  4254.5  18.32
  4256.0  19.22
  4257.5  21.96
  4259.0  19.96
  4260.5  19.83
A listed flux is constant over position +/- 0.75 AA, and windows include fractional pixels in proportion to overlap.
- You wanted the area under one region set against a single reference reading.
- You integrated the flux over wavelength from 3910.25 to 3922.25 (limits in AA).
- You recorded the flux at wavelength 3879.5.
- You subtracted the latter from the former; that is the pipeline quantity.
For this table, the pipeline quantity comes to 199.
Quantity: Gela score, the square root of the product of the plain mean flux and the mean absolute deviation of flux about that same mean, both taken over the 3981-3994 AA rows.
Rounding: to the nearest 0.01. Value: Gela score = 2.60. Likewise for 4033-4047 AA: 4.40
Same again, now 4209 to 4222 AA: 3.83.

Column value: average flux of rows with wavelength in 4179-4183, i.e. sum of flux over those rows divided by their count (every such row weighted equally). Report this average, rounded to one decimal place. 20.7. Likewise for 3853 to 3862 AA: 17.6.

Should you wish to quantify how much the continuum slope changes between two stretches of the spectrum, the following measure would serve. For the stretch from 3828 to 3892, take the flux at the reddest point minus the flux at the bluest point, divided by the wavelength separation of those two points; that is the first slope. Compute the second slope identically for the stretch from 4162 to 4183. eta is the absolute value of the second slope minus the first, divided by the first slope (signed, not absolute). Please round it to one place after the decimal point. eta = 3.2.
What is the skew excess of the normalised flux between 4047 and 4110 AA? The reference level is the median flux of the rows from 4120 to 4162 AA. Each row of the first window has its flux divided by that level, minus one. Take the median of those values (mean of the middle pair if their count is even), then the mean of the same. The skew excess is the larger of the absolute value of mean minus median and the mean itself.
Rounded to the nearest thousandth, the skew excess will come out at 0.021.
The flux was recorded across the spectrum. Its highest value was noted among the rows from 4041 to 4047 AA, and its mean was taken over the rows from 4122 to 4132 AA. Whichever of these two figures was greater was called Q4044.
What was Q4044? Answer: 21.3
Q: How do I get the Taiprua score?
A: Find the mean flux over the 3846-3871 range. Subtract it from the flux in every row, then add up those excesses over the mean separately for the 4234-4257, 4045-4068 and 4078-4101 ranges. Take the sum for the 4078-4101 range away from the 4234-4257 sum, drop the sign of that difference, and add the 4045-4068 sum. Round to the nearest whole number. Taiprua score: 28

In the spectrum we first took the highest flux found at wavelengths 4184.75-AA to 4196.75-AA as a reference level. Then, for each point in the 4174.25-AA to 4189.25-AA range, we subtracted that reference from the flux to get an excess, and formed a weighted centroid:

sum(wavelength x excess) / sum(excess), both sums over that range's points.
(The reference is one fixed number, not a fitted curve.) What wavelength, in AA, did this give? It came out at 4182.6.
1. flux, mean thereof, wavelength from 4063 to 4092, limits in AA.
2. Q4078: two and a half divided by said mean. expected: 0.13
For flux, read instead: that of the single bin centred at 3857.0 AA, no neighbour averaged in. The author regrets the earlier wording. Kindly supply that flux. 15.99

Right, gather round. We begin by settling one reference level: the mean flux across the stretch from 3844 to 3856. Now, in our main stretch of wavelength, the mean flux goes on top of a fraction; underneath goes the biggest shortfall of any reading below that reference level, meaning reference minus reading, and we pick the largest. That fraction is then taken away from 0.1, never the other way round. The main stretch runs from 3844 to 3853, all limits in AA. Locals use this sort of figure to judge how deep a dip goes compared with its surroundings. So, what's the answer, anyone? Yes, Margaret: -10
